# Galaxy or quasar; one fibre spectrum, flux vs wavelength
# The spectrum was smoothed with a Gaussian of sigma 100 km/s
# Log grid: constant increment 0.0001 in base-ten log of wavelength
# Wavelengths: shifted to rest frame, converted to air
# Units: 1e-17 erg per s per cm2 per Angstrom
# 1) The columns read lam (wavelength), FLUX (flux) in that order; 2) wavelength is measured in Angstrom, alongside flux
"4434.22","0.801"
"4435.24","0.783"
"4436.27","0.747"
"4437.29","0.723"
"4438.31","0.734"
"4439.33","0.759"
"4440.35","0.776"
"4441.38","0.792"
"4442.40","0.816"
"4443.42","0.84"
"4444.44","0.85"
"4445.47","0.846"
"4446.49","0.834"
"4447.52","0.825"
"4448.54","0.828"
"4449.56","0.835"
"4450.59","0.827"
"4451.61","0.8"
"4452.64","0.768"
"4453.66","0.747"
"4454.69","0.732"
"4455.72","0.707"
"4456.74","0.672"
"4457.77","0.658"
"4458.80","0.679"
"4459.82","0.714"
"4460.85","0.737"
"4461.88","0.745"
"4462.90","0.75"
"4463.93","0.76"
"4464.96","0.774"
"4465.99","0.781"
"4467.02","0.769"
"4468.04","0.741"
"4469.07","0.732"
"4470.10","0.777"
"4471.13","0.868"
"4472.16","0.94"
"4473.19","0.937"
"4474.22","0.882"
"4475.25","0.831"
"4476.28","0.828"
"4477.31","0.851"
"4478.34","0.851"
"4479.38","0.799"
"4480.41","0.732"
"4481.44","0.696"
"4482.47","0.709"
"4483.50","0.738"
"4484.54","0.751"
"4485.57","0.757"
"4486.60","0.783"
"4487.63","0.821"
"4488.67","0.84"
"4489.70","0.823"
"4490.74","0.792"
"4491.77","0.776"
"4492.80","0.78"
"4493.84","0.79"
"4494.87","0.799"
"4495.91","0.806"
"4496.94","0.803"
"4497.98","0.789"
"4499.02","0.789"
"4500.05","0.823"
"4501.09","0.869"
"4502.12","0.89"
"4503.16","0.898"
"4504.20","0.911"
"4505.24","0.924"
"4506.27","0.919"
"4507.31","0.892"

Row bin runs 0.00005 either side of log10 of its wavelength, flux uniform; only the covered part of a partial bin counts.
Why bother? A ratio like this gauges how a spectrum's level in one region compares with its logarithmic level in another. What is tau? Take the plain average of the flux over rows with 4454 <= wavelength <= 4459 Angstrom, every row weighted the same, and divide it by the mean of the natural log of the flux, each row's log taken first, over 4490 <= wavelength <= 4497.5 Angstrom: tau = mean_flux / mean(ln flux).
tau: -3.0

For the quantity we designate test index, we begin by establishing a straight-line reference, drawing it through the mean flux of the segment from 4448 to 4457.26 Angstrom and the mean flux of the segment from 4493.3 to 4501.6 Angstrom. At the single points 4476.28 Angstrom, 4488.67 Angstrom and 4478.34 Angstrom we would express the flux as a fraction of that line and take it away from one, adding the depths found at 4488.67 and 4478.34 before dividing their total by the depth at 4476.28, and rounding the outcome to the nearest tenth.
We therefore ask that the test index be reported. 2.6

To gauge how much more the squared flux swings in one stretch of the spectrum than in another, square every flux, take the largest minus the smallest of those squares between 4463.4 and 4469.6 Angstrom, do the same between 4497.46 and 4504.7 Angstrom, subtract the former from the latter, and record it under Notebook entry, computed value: 0.13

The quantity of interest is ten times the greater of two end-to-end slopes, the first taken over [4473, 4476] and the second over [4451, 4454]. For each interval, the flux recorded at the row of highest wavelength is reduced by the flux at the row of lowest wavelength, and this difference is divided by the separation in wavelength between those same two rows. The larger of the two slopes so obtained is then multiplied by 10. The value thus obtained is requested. -0.26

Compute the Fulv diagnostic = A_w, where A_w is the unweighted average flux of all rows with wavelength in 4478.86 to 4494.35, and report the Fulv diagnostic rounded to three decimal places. 0.772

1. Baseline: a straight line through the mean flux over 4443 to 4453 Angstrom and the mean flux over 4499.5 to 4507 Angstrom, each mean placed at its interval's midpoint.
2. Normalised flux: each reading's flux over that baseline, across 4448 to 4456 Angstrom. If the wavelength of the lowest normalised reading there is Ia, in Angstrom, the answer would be 4455.72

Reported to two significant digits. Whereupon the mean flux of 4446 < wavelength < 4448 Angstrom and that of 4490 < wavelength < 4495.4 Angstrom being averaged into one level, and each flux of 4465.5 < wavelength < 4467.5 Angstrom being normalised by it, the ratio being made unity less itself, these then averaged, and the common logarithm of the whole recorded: -1.4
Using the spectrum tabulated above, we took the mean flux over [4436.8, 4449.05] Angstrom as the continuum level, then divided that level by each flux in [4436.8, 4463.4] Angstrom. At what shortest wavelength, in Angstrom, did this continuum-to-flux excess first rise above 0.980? 4437.29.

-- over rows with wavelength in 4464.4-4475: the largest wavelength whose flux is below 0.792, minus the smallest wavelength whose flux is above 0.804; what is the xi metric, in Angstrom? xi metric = -1.0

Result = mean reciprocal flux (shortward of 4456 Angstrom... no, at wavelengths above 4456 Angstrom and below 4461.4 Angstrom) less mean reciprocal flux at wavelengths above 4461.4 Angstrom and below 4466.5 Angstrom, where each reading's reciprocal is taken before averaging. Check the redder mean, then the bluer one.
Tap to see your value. 0.13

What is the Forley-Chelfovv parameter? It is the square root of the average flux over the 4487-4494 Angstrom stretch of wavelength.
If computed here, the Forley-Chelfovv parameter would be 0.896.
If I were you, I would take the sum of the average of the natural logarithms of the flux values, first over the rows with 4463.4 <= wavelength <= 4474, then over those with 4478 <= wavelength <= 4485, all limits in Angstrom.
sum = -0.502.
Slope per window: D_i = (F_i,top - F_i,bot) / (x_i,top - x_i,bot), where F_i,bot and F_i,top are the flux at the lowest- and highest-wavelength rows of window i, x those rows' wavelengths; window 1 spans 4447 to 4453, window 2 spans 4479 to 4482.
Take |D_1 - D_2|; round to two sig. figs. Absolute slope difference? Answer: 0.039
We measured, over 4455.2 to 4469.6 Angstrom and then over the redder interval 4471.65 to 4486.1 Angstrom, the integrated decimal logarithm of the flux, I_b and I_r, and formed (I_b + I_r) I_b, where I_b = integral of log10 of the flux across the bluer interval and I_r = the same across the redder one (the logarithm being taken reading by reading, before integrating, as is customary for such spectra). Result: 6.6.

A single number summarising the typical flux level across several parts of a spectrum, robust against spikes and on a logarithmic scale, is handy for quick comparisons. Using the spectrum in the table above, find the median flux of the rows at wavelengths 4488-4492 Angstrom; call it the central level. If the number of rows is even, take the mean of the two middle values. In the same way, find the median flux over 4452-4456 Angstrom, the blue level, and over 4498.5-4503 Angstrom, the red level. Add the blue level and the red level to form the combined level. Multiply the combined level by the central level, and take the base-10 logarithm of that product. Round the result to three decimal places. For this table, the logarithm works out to 0.107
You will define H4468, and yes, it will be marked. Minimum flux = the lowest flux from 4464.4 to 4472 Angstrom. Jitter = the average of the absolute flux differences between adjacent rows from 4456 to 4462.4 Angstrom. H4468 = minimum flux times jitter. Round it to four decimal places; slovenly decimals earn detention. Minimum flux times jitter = 0.0148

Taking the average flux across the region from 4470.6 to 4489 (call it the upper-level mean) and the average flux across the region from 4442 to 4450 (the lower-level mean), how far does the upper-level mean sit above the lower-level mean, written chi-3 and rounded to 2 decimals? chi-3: -0.02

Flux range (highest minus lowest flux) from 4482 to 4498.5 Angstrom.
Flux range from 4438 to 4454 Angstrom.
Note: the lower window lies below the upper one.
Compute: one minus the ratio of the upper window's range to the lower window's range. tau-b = -0.13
